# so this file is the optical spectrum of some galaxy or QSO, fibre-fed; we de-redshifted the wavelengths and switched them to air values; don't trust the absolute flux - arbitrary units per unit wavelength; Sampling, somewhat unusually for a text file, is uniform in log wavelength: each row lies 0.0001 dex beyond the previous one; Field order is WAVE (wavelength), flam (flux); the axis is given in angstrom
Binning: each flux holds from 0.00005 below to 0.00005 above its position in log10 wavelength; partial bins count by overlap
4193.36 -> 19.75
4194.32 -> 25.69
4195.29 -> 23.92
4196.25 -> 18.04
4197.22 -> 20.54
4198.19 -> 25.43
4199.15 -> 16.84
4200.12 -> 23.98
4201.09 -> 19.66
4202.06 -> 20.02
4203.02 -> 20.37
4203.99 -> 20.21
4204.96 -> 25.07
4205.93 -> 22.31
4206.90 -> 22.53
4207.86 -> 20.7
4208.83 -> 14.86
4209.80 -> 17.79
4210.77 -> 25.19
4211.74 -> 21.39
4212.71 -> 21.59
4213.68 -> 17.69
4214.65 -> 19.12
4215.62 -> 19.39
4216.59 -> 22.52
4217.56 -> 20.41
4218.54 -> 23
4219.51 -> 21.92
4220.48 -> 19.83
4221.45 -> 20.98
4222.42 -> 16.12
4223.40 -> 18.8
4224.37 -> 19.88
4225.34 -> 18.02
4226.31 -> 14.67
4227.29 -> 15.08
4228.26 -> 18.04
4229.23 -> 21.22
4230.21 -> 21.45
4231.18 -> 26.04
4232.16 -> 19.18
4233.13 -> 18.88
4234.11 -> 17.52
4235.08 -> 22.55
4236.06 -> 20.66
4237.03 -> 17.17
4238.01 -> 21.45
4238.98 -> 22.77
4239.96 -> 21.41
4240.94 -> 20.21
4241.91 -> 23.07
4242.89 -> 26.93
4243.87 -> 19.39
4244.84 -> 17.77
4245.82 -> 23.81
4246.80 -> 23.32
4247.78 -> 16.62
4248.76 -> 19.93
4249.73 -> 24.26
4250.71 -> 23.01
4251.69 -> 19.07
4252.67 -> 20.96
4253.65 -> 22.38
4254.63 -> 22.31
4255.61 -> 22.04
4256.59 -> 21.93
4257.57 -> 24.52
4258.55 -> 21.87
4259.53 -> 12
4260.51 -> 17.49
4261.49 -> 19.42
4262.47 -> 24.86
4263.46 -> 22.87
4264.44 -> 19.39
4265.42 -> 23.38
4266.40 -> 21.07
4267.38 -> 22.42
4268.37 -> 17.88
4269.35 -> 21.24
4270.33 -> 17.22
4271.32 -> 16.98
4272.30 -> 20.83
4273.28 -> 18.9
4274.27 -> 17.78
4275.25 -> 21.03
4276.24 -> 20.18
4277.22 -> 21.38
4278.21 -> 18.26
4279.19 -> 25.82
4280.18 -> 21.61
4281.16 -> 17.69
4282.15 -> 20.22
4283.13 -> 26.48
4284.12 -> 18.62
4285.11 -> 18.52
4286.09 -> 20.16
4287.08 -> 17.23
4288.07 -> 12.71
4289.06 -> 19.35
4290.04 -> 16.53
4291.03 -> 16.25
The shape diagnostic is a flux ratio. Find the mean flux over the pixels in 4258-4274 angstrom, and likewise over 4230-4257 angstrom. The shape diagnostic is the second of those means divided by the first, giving 1.07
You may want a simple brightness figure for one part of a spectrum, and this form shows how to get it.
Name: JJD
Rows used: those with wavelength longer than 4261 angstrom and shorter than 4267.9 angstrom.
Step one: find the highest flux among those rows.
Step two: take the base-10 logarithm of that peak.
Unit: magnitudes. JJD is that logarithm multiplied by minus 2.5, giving -3.49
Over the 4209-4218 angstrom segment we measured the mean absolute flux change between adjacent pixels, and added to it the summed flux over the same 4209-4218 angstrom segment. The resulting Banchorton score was 188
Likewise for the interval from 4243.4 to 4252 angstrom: 191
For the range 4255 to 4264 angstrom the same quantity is 191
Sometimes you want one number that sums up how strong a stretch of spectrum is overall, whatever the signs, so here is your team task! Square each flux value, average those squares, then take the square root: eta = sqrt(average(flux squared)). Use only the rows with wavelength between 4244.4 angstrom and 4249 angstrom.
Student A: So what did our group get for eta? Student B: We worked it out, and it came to 20.5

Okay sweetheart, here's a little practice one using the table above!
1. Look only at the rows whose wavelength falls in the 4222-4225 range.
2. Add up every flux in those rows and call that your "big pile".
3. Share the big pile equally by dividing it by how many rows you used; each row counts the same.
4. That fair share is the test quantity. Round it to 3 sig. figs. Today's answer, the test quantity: 18.3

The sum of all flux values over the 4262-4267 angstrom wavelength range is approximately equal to 112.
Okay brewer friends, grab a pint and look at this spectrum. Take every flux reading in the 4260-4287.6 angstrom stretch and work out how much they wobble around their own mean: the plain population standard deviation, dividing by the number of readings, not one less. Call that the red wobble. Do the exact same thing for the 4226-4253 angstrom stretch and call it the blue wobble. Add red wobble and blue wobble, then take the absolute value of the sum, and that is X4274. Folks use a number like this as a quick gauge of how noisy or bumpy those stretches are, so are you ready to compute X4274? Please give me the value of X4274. 5.57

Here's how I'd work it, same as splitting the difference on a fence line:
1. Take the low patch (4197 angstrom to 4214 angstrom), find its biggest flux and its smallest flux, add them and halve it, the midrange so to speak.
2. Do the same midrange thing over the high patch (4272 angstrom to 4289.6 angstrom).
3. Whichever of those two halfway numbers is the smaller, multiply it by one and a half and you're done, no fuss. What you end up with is 29.4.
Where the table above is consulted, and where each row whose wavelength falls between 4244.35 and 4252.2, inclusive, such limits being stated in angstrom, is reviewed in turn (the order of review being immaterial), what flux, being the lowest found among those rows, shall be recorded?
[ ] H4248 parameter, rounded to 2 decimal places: 16.62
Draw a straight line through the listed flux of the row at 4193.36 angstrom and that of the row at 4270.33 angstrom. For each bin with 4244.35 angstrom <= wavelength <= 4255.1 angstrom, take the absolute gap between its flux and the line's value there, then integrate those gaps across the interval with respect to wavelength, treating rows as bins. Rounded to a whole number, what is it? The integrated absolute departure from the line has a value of 39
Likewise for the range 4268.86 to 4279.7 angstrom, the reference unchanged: 32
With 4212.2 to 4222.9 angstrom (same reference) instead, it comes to 22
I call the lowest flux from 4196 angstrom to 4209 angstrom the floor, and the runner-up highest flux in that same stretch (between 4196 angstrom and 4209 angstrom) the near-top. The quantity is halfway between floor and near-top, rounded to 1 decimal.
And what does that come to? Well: 20.0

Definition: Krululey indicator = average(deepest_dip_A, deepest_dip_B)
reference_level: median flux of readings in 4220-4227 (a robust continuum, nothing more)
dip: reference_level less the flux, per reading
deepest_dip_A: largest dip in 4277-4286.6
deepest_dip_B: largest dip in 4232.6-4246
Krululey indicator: 1.4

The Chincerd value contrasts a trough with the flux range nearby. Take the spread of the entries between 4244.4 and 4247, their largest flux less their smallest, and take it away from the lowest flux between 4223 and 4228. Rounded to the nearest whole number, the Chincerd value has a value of 9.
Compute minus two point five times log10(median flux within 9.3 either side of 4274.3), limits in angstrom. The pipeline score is -3.297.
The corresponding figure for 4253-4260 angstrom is -3.358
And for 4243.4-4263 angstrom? -3.351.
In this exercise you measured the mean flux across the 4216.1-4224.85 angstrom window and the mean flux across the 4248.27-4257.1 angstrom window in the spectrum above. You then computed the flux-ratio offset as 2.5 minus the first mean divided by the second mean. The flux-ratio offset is 1.56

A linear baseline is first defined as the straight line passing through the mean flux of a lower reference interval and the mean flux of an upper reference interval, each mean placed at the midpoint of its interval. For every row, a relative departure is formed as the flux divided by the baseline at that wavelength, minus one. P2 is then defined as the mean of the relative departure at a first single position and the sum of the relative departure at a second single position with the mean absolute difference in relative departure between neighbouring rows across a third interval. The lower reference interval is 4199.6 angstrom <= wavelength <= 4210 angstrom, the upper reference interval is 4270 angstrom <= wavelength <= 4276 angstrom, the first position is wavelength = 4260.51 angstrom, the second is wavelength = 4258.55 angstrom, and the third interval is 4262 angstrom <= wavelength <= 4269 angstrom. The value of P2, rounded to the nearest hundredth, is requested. 0.10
